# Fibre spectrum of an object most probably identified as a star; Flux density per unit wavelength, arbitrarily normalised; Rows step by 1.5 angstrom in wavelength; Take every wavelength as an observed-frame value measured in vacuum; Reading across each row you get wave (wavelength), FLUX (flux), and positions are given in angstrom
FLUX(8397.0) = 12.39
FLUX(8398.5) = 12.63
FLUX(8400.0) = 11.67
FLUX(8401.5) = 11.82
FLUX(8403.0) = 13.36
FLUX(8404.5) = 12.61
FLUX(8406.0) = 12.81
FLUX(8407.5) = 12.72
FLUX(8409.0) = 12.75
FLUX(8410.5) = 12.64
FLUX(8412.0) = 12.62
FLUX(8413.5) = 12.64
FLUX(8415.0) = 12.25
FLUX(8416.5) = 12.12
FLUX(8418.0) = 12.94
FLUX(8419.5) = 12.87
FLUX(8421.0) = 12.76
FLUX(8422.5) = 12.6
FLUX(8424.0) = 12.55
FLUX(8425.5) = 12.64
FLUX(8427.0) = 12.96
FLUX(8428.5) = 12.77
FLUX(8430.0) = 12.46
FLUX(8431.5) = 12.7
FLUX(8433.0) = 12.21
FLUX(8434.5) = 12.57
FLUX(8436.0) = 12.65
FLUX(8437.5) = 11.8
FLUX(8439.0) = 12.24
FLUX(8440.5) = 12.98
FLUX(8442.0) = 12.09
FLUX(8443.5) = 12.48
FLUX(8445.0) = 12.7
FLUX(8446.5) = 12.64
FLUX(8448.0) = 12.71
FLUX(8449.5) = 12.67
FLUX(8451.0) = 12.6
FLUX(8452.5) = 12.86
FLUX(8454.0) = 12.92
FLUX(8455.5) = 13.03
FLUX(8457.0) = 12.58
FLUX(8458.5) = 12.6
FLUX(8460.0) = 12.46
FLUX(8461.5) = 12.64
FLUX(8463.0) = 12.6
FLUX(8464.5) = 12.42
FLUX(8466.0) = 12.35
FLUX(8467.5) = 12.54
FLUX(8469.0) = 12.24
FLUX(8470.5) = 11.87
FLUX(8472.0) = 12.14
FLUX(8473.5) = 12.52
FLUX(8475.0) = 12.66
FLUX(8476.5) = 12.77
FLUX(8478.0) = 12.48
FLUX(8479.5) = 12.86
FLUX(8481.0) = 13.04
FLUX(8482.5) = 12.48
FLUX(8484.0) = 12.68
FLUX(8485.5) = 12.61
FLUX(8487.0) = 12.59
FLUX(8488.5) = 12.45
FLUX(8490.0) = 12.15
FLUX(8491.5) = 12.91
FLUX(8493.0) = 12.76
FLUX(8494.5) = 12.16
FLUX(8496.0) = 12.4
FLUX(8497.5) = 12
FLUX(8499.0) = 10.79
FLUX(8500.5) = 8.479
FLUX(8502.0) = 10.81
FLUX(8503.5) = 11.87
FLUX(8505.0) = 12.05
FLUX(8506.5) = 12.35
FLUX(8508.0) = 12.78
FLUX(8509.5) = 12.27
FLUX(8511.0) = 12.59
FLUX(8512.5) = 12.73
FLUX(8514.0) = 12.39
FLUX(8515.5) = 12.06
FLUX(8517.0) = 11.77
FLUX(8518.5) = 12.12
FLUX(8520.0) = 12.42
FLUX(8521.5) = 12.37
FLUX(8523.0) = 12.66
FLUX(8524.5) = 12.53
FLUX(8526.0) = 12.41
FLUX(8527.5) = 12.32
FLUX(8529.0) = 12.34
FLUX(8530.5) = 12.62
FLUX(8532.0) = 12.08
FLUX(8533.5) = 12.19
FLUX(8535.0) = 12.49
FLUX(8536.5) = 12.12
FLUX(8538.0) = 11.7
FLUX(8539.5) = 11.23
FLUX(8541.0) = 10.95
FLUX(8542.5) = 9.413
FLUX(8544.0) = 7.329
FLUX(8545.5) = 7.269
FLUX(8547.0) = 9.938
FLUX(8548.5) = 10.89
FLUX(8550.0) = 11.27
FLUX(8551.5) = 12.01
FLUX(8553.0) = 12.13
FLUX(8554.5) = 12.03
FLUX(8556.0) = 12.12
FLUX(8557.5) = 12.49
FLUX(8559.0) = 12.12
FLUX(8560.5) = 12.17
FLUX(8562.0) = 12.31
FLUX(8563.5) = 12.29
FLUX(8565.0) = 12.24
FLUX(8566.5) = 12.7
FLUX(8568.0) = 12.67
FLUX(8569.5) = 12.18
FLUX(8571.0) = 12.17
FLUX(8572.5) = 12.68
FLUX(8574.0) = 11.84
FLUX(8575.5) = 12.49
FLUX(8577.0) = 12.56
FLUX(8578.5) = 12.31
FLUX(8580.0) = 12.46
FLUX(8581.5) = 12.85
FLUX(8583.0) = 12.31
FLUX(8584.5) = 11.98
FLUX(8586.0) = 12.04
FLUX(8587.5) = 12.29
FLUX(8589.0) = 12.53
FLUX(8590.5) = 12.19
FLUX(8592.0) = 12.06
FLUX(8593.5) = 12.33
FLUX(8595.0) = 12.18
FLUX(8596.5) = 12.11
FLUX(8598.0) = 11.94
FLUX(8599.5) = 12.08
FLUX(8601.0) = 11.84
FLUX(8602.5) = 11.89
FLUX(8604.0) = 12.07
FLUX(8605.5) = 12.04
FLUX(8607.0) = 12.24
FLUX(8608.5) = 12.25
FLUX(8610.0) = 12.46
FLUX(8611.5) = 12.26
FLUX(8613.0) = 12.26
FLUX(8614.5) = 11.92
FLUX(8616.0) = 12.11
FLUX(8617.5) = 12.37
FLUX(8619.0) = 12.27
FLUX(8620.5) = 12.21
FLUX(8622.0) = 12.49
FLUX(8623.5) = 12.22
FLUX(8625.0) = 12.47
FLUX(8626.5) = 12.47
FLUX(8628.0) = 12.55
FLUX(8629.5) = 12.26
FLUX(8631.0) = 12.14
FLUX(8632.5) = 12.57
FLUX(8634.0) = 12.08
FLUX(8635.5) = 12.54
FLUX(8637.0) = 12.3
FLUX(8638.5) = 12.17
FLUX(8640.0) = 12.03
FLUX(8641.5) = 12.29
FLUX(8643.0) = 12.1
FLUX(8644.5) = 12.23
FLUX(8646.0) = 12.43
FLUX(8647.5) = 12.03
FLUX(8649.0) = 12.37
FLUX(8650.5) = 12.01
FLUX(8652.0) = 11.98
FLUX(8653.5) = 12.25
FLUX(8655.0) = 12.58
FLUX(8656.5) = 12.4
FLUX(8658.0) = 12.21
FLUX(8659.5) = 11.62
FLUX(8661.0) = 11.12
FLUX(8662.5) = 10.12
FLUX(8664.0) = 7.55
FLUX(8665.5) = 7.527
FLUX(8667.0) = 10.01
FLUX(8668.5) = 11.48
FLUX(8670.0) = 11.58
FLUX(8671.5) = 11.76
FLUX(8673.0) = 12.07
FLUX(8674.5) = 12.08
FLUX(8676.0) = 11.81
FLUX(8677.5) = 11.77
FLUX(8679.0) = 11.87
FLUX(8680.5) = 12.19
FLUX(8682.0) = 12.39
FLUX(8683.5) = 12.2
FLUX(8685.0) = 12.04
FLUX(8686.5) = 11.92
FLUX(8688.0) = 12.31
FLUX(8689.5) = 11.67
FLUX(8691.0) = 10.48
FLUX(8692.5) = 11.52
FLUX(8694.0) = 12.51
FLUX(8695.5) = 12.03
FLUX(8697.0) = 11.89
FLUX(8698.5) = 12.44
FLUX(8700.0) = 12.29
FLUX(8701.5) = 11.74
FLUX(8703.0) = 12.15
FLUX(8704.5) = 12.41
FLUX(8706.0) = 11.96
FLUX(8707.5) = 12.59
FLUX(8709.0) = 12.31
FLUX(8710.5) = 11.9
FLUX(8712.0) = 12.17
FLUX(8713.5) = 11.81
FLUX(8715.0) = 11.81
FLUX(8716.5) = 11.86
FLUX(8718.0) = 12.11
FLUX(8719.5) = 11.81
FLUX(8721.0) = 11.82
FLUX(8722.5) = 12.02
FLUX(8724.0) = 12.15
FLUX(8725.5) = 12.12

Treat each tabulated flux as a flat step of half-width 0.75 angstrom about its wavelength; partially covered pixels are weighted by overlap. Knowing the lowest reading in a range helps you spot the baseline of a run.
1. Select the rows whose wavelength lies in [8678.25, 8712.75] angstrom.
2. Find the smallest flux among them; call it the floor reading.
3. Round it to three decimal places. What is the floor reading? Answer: 10.480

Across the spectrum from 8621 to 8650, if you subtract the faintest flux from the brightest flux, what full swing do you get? 0.5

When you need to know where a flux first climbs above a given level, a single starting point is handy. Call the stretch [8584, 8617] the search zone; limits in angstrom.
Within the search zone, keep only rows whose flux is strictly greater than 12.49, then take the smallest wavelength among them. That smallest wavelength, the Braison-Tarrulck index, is 8589.0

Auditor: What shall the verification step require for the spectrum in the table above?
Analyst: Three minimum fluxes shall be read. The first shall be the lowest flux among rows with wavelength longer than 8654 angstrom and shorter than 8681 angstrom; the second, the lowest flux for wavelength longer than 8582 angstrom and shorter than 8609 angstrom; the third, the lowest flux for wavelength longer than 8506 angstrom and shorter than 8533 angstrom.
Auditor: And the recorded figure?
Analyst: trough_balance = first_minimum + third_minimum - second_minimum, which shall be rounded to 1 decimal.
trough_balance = 7.5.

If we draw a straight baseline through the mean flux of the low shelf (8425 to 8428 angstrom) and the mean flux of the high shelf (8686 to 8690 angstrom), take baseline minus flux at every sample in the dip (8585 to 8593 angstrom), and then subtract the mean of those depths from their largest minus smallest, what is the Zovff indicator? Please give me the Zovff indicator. 0.4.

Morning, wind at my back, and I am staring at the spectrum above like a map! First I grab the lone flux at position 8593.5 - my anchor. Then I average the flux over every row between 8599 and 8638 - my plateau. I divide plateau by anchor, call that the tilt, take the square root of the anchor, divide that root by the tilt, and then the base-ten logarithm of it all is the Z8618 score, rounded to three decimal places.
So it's 0.548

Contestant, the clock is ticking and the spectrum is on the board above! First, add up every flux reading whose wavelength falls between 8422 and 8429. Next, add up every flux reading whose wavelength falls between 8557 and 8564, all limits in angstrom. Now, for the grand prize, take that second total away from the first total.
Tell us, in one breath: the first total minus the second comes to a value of 2.1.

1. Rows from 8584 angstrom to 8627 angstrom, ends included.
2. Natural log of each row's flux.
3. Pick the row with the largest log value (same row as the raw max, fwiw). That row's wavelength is 8589.0 angstrom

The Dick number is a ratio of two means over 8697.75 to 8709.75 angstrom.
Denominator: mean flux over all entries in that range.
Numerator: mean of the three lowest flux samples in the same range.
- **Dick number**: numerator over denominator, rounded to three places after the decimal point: 0.977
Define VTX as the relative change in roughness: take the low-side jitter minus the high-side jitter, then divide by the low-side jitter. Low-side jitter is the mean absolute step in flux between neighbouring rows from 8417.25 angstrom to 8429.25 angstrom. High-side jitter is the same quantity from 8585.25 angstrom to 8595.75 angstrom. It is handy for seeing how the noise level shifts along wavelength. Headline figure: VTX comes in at -0.6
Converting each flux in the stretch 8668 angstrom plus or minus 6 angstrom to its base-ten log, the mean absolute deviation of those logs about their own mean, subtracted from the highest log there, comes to 1.017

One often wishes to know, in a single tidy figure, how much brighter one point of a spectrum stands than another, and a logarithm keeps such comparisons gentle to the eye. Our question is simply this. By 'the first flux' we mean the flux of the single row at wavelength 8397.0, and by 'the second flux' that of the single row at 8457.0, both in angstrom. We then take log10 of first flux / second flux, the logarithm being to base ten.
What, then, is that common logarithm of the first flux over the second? -0.007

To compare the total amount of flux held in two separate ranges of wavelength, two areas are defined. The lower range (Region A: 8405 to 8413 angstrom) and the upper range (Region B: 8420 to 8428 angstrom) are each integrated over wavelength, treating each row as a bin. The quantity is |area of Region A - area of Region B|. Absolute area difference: 0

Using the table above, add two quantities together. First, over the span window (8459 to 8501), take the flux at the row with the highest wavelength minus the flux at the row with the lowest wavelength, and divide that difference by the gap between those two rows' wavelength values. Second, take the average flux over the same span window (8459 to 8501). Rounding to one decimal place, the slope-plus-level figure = 12.2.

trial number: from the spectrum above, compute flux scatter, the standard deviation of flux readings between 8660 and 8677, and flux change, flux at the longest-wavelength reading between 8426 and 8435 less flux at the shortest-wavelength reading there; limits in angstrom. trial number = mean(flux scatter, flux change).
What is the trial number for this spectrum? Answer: 0.6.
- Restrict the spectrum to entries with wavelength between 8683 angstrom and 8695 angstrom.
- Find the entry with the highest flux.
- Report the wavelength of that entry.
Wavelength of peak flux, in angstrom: 8694.0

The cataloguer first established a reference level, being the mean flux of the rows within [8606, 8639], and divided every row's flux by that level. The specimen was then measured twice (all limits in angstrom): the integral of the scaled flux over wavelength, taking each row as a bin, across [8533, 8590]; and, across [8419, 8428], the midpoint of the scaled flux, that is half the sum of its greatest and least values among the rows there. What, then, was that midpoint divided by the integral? 0.02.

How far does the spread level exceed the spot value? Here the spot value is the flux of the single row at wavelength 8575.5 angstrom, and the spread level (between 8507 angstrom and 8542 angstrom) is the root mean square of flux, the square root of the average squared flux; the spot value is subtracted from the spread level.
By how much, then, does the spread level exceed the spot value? -0.26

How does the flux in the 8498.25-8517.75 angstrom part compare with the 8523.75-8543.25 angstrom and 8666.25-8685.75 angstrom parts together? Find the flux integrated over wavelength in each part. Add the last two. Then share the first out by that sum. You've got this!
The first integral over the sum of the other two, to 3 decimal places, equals 0.497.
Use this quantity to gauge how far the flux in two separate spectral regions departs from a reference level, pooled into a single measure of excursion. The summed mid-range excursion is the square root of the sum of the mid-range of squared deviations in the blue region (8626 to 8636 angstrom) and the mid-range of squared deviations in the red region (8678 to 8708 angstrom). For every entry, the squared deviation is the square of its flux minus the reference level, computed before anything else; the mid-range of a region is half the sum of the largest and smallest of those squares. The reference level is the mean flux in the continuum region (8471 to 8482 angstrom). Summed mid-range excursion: 1.6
